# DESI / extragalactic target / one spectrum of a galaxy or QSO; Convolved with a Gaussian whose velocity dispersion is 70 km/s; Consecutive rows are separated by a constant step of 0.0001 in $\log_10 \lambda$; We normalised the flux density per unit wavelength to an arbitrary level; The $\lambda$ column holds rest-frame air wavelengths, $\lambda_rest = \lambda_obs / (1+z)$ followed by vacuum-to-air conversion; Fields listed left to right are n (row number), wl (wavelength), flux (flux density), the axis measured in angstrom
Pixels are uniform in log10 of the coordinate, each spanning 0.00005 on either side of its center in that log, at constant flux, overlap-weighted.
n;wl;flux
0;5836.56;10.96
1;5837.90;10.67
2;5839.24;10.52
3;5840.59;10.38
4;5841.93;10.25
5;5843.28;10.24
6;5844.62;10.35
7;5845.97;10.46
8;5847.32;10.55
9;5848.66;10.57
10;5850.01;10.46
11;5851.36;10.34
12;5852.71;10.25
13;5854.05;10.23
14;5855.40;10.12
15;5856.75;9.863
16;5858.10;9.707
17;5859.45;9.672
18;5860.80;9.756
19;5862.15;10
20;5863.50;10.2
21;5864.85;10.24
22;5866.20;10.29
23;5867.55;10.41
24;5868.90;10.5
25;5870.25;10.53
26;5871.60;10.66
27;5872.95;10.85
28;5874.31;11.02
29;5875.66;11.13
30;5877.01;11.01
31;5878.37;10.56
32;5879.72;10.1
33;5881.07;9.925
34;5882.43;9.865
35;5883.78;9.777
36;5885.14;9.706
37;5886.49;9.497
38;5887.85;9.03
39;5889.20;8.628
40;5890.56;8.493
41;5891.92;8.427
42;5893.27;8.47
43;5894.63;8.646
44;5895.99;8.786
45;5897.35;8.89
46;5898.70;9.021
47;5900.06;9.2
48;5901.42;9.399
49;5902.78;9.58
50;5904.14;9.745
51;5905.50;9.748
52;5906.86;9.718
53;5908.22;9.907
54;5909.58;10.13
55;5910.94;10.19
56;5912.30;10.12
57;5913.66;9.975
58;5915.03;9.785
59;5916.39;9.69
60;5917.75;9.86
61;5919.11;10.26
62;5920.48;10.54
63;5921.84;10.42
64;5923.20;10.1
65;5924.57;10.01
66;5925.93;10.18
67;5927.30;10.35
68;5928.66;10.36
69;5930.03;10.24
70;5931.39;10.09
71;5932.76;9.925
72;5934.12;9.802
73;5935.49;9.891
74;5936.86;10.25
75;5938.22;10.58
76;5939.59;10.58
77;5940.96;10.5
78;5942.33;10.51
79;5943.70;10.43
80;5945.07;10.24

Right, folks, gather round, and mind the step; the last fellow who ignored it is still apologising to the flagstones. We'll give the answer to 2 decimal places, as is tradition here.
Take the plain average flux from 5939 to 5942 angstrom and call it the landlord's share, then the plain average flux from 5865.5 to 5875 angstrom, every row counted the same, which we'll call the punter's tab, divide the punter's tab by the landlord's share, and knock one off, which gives 0.01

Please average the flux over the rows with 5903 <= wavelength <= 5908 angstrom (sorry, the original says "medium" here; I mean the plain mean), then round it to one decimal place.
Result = 9.7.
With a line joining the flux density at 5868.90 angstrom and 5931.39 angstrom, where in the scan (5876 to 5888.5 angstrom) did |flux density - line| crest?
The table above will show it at 5887.85 angstrom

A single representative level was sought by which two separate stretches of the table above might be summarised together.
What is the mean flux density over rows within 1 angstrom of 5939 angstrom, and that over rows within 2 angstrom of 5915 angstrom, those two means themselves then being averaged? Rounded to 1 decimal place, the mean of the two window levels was 10.2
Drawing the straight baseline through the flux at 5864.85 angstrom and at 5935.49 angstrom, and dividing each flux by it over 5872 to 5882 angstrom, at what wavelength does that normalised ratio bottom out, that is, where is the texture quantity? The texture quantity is 5881.07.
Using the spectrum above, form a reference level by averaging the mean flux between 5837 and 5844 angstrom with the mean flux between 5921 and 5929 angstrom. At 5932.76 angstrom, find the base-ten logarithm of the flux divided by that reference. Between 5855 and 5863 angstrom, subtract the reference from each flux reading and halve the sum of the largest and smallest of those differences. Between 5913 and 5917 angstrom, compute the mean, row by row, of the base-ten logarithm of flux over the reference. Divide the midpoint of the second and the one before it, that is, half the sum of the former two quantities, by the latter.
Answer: 10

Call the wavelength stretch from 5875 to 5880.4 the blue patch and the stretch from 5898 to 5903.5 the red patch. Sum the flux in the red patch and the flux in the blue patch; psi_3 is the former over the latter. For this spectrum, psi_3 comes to 0.87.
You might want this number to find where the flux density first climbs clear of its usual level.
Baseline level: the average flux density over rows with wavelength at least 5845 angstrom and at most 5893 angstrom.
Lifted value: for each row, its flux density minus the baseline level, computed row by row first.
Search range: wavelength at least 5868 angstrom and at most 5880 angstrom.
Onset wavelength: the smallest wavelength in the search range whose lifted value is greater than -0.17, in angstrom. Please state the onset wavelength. 5868.90 angstrom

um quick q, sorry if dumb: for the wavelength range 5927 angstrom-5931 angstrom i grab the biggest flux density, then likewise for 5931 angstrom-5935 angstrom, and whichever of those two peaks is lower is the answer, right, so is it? 10.09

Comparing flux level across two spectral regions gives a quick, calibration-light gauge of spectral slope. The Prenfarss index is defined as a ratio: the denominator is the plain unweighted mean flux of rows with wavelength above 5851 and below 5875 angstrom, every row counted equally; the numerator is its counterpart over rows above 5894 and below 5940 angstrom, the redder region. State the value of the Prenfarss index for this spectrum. 0.963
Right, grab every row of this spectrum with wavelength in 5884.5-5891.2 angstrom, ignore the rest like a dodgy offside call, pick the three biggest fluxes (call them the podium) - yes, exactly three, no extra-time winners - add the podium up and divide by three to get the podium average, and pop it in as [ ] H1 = 9.41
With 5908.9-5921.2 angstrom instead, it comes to 10.33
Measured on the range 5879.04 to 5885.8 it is 9.96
